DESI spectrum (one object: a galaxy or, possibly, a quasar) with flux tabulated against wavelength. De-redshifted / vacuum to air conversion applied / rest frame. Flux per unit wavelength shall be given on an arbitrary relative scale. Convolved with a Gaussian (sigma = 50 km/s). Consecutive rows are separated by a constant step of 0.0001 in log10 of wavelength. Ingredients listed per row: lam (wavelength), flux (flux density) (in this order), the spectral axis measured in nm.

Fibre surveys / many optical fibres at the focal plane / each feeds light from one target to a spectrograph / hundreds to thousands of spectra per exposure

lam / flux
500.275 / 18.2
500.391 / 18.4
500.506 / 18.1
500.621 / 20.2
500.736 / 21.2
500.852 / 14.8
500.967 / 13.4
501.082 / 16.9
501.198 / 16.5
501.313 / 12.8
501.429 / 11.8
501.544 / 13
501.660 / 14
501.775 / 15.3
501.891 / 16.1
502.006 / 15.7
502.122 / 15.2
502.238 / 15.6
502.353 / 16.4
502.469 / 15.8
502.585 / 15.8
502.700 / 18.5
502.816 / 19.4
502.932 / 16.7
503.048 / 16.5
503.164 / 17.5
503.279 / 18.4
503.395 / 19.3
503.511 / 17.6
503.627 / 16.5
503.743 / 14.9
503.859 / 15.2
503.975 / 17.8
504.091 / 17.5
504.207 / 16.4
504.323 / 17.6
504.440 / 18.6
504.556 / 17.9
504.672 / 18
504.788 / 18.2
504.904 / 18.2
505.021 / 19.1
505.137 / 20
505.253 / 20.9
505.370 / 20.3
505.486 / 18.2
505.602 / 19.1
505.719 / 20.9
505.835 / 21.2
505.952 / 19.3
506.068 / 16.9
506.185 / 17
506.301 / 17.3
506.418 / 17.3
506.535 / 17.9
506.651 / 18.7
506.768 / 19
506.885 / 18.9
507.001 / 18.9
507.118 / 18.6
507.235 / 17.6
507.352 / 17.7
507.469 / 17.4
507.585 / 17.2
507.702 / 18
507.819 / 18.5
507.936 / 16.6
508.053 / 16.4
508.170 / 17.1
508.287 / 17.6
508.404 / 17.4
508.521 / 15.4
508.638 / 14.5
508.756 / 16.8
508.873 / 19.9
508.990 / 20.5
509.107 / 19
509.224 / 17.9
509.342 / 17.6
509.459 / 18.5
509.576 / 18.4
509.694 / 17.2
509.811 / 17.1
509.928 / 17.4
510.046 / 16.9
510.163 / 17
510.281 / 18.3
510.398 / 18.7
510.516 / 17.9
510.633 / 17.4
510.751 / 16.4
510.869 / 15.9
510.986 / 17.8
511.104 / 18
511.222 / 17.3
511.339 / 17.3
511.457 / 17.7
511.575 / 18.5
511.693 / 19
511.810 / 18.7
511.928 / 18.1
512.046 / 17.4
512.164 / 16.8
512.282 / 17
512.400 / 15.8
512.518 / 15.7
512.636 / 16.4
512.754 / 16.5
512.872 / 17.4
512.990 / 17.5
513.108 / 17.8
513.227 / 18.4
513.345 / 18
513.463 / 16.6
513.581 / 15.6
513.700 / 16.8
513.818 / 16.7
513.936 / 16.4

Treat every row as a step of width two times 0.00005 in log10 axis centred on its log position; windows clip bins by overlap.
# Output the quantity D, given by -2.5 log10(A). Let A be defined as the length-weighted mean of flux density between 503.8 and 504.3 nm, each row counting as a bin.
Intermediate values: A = 16.8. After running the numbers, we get -3.06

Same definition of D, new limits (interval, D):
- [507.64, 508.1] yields -3.10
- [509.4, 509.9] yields -3.13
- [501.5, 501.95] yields -2.92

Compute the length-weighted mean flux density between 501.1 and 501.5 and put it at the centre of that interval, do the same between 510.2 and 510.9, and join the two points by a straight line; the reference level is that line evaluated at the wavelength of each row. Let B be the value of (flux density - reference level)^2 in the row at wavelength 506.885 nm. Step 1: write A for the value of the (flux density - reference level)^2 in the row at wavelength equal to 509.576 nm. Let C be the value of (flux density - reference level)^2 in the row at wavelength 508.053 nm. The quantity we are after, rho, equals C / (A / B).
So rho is 0.1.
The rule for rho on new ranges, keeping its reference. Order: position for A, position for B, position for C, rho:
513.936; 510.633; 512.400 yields 0.0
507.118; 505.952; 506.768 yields 18.9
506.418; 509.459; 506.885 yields 8.6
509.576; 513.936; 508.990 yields 42.2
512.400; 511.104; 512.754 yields 0.1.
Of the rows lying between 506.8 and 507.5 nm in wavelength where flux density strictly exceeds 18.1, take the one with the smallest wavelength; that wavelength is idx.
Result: 506.885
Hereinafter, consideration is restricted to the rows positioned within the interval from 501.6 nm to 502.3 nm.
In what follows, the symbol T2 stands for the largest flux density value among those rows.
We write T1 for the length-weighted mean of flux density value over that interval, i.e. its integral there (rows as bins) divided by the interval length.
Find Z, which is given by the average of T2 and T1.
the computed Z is 15.7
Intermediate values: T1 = 15.3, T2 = 16.1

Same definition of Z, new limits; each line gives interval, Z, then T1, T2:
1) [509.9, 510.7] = 18.2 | 17.6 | 18.7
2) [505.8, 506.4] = 19.7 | 18.1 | 21.2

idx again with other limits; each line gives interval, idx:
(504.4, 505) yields 504.440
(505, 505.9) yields 505.021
